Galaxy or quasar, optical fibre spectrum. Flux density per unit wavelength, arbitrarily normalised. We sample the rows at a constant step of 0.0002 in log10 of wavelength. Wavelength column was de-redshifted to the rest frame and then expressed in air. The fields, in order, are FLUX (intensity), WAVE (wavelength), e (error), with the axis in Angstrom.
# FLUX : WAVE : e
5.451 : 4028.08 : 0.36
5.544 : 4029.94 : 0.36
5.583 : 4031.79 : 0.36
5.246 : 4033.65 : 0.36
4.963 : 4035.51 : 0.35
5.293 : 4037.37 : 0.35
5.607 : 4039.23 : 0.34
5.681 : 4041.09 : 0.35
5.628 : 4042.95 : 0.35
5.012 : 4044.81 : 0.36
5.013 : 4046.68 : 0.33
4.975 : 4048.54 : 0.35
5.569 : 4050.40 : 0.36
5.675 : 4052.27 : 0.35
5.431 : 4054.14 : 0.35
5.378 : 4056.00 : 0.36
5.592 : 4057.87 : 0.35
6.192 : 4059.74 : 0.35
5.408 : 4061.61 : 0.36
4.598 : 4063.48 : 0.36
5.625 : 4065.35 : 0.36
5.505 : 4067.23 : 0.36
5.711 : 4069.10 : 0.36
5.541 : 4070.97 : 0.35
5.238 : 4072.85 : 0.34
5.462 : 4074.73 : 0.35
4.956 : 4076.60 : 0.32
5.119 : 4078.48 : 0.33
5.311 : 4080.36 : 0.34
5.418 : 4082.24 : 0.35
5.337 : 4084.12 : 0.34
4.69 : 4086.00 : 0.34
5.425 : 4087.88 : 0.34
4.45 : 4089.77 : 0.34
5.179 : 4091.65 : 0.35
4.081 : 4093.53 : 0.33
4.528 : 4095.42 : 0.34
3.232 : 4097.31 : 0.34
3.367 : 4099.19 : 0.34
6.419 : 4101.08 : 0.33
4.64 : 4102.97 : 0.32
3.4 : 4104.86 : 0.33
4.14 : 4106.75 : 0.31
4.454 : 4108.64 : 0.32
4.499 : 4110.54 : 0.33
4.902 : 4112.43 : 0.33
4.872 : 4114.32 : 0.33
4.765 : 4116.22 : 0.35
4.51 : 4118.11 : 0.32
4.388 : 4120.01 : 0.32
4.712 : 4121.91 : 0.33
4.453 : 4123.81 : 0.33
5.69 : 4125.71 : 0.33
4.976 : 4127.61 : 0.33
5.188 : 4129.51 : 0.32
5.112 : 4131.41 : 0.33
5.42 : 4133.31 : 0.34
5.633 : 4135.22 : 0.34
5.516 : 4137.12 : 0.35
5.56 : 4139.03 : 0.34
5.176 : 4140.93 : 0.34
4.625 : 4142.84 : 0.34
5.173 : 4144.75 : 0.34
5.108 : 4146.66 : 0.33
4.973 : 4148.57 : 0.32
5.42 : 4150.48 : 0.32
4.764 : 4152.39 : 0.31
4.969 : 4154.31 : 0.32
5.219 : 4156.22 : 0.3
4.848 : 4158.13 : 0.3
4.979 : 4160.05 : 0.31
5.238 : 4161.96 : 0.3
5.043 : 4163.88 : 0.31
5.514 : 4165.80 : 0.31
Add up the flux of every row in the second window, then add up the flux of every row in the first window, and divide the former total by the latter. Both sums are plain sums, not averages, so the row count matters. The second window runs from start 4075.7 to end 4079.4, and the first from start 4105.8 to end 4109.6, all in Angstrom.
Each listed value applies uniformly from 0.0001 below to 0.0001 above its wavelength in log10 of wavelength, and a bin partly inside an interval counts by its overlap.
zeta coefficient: 1.2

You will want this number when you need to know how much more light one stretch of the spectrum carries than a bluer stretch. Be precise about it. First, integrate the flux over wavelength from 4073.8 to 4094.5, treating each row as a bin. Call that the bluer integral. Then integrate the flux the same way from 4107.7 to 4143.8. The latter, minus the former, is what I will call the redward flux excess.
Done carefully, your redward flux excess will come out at 75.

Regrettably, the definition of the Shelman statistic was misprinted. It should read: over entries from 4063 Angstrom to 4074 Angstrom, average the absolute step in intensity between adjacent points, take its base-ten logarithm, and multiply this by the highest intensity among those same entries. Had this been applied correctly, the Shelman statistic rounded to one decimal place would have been -2.5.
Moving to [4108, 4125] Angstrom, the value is -3.5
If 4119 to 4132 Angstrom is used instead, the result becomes -1.9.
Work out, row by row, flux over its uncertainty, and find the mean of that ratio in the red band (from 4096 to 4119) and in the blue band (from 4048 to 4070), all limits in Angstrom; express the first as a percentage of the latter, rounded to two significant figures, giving 88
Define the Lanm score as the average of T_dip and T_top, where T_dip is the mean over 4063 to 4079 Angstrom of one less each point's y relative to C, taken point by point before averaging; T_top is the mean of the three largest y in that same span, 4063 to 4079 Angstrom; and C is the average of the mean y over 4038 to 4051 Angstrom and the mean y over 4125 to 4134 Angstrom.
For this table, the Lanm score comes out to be 2.81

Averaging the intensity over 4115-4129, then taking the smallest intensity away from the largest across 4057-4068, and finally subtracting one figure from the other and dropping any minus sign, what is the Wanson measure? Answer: 3.2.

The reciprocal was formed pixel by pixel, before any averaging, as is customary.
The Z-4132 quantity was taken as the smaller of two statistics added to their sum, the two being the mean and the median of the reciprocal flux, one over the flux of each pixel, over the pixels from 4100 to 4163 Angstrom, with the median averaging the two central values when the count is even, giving 0.606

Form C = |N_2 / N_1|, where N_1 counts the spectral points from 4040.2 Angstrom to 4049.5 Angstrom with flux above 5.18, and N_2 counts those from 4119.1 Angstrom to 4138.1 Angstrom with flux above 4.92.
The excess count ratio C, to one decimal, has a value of 3.5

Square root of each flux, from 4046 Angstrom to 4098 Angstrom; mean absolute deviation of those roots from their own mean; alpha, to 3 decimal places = 0.098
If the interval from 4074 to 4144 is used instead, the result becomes 0.119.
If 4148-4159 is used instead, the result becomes 0.042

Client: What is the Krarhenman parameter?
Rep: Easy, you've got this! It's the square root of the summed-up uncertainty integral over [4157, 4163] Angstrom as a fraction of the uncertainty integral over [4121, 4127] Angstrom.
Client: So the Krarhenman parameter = 0.96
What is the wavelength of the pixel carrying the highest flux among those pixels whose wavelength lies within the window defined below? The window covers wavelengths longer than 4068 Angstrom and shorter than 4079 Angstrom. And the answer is 4069.10 Angstrom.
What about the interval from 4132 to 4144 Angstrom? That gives 4135.22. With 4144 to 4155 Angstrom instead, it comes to 4150.48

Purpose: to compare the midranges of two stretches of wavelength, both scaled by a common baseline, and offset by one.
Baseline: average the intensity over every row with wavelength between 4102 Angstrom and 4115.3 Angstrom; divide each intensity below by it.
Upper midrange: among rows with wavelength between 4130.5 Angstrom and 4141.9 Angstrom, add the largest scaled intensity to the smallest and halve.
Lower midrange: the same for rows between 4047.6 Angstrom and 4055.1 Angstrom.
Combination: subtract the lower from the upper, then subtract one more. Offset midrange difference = -0.989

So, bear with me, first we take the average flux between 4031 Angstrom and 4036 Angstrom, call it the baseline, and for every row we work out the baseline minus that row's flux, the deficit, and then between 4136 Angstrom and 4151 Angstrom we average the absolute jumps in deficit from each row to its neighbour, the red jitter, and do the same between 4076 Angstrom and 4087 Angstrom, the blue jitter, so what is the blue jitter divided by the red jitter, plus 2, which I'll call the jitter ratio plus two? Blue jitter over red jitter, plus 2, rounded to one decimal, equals 2.8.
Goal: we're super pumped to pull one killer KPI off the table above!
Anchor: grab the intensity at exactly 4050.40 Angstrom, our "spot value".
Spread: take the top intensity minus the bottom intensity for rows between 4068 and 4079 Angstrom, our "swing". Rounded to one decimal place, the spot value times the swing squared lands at 3.2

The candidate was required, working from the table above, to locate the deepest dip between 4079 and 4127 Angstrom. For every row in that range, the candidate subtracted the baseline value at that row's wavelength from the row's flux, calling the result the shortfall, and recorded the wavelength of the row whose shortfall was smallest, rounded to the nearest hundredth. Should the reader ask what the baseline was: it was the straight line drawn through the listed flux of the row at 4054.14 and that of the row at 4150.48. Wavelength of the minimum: 4097.31 Angstrom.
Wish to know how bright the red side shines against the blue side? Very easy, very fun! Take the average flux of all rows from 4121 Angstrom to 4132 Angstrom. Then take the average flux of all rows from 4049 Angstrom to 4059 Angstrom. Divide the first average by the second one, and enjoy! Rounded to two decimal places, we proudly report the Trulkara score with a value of 0.91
